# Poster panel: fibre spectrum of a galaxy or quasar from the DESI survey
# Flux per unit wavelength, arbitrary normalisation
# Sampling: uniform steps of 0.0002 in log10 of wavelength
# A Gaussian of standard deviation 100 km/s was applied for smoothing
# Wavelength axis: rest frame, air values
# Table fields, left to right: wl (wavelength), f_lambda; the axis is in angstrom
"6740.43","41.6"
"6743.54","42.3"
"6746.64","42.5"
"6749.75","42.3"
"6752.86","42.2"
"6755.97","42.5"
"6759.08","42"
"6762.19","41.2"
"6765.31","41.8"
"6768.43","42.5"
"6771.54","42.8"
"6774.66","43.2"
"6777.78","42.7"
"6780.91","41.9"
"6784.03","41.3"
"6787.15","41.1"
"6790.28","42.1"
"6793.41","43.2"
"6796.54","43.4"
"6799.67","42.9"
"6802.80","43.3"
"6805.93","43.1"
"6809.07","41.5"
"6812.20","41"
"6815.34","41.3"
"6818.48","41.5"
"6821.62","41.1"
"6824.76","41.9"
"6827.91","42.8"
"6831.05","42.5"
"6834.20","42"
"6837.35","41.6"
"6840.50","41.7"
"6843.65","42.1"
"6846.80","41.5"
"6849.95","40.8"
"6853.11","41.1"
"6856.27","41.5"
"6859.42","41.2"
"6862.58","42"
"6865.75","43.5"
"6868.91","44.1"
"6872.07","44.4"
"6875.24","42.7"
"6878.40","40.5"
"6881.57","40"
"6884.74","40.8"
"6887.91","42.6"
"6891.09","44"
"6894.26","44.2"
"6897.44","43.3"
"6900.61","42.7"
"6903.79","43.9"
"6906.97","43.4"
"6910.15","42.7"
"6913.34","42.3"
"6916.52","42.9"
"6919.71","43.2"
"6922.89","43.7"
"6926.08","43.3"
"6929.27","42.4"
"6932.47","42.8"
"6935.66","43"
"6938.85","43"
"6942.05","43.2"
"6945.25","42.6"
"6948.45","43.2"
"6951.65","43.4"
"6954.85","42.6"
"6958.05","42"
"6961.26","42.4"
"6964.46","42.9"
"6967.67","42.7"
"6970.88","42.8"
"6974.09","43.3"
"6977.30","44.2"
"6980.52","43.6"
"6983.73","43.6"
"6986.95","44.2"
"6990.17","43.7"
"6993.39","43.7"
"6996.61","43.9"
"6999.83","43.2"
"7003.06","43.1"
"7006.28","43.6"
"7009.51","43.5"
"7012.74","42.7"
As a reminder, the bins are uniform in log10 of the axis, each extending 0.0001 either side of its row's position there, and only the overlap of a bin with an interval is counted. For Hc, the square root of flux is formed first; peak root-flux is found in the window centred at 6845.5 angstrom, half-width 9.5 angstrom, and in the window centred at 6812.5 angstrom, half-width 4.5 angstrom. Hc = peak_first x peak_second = 41.8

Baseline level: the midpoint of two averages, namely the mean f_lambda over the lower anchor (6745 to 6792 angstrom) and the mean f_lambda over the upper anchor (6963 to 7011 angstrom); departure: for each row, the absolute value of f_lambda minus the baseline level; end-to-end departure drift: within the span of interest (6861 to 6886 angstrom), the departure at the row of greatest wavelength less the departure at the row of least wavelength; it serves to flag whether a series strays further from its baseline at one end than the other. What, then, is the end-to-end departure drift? 1.2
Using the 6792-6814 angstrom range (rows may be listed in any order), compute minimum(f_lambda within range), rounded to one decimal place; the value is 41.0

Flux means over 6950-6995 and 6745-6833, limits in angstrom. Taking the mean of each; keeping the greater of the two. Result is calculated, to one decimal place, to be 43.2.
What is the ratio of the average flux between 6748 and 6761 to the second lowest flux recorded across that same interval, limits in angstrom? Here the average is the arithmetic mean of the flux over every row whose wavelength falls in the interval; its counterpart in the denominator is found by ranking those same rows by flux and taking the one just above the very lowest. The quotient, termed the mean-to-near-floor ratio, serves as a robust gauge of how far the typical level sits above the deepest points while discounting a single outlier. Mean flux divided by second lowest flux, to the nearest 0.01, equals 1.00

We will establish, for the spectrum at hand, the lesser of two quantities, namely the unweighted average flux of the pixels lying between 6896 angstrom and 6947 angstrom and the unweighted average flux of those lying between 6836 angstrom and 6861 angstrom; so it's 41.4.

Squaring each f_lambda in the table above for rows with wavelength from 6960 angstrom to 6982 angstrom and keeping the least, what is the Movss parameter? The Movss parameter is 1798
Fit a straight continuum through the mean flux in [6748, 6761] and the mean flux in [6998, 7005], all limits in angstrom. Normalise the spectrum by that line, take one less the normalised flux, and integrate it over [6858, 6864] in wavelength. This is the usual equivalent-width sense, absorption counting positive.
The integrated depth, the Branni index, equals 0.15 angstrom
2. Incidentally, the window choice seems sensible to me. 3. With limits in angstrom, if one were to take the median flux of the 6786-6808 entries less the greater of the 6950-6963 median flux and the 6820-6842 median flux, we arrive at 0.6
